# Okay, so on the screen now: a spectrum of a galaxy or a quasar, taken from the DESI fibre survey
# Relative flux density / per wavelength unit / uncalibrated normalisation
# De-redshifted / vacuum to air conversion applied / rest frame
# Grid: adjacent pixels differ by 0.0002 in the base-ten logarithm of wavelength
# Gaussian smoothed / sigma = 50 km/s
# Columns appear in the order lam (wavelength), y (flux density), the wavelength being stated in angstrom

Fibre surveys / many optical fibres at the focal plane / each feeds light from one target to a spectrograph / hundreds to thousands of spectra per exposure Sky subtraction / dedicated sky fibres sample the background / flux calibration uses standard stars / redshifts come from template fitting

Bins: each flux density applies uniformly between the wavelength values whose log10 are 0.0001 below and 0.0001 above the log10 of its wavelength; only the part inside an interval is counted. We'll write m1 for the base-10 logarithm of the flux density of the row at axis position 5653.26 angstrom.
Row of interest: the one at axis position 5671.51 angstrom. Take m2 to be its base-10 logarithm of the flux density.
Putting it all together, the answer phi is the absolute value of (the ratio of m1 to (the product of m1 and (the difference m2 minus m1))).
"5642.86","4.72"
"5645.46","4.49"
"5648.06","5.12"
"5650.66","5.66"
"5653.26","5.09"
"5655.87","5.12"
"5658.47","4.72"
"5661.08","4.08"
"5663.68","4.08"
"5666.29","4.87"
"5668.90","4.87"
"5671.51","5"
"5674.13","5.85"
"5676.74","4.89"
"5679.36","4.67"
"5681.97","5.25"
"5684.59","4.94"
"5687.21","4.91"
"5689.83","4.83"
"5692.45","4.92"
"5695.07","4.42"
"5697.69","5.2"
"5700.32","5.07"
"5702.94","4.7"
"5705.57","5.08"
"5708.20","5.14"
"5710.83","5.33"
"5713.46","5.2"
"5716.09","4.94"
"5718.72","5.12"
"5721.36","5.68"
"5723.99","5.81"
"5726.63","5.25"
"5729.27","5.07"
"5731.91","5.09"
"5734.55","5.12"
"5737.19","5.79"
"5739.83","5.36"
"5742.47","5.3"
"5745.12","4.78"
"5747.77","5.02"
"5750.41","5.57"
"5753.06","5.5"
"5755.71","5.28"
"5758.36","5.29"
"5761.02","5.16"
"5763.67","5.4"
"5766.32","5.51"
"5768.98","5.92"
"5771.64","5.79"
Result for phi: 129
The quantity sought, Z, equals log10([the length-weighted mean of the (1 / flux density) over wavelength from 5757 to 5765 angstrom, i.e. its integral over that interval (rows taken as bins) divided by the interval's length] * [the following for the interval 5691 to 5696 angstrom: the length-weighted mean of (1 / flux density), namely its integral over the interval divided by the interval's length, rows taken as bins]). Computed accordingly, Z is -1.39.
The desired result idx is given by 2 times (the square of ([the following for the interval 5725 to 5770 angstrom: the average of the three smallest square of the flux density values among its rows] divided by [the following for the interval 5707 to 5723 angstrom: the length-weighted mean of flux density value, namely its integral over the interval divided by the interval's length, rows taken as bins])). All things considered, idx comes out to 44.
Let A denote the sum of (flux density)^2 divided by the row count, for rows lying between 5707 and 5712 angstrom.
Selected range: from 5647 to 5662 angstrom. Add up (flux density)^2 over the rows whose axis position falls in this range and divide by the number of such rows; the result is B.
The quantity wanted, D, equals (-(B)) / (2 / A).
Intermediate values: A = 27.4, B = 24.9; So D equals -341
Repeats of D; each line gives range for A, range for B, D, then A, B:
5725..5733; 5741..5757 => -364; 26.4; 27.5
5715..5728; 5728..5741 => -404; 28.8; 28.0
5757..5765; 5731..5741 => -399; 27.9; 28.6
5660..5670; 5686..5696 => -230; 20.2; 22.8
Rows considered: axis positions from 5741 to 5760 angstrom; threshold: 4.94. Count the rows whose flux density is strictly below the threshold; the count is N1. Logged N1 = 1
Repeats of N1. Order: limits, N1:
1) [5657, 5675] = 5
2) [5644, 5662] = 3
